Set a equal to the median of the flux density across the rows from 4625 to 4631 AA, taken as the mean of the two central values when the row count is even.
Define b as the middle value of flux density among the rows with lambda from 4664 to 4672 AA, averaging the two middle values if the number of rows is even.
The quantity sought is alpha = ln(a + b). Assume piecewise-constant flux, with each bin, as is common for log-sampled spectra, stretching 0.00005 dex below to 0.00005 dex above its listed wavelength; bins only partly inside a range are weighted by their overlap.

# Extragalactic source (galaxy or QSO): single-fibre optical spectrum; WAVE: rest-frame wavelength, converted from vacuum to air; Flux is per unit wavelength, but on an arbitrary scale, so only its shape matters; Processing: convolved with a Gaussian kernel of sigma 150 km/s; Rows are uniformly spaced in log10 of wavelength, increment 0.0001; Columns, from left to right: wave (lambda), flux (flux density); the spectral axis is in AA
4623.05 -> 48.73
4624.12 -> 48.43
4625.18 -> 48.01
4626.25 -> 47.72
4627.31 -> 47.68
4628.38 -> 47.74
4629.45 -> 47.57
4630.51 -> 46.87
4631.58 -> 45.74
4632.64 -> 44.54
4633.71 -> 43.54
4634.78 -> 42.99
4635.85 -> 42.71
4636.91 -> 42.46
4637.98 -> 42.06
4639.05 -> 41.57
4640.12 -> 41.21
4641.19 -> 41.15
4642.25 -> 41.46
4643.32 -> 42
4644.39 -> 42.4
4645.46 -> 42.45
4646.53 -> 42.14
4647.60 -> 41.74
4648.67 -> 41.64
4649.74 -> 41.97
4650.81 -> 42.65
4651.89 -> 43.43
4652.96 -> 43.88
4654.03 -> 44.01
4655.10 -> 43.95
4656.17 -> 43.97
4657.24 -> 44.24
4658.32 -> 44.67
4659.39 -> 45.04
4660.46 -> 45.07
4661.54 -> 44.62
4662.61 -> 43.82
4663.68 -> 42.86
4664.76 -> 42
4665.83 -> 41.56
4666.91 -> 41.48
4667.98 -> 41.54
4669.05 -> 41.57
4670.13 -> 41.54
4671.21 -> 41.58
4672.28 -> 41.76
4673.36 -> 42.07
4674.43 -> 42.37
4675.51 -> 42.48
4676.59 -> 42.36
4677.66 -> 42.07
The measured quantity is 4.49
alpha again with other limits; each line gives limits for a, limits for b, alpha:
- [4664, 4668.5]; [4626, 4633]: 4.49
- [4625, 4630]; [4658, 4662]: 4.53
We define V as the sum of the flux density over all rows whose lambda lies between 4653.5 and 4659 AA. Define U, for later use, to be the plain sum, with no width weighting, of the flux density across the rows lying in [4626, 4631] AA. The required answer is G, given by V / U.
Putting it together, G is 0.93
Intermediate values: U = 238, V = 221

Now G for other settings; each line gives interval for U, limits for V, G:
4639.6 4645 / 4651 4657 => 1.05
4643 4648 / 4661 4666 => 1.02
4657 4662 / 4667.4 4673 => 0.93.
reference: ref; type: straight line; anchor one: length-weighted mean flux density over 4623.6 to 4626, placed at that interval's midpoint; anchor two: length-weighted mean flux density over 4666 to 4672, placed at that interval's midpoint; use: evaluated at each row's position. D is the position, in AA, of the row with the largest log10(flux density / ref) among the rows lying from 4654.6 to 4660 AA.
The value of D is 4659.39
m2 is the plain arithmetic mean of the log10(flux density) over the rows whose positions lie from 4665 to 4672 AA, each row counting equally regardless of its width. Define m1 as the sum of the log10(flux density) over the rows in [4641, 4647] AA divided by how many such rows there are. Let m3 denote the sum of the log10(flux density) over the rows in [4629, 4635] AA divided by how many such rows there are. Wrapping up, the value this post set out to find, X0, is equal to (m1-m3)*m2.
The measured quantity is -0.052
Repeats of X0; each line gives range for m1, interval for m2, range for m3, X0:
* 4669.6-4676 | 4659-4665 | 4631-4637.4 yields -0.028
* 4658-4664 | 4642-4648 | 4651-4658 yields 0.007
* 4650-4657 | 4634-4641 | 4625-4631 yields -0.061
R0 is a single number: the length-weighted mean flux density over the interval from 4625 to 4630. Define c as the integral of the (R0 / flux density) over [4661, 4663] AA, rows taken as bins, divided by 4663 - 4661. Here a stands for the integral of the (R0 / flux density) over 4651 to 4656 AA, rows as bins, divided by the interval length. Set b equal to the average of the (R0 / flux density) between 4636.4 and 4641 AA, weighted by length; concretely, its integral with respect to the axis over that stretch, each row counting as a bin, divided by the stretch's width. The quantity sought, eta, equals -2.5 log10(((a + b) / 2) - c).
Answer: 3.6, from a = 1.090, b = 1.14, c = 1.08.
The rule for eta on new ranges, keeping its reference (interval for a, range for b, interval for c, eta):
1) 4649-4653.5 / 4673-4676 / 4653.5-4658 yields 3.6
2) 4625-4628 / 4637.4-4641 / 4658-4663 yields 6.5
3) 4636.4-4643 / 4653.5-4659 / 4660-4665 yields 4.1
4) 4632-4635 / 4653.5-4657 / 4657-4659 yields 4.3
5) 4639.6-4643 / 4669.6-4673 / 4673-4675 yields 4.3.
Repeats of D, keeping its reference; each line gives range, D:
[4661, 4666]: 4661.54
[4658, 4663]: 4660.46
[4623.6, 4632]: 4624.12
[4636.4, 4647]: 4645.46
